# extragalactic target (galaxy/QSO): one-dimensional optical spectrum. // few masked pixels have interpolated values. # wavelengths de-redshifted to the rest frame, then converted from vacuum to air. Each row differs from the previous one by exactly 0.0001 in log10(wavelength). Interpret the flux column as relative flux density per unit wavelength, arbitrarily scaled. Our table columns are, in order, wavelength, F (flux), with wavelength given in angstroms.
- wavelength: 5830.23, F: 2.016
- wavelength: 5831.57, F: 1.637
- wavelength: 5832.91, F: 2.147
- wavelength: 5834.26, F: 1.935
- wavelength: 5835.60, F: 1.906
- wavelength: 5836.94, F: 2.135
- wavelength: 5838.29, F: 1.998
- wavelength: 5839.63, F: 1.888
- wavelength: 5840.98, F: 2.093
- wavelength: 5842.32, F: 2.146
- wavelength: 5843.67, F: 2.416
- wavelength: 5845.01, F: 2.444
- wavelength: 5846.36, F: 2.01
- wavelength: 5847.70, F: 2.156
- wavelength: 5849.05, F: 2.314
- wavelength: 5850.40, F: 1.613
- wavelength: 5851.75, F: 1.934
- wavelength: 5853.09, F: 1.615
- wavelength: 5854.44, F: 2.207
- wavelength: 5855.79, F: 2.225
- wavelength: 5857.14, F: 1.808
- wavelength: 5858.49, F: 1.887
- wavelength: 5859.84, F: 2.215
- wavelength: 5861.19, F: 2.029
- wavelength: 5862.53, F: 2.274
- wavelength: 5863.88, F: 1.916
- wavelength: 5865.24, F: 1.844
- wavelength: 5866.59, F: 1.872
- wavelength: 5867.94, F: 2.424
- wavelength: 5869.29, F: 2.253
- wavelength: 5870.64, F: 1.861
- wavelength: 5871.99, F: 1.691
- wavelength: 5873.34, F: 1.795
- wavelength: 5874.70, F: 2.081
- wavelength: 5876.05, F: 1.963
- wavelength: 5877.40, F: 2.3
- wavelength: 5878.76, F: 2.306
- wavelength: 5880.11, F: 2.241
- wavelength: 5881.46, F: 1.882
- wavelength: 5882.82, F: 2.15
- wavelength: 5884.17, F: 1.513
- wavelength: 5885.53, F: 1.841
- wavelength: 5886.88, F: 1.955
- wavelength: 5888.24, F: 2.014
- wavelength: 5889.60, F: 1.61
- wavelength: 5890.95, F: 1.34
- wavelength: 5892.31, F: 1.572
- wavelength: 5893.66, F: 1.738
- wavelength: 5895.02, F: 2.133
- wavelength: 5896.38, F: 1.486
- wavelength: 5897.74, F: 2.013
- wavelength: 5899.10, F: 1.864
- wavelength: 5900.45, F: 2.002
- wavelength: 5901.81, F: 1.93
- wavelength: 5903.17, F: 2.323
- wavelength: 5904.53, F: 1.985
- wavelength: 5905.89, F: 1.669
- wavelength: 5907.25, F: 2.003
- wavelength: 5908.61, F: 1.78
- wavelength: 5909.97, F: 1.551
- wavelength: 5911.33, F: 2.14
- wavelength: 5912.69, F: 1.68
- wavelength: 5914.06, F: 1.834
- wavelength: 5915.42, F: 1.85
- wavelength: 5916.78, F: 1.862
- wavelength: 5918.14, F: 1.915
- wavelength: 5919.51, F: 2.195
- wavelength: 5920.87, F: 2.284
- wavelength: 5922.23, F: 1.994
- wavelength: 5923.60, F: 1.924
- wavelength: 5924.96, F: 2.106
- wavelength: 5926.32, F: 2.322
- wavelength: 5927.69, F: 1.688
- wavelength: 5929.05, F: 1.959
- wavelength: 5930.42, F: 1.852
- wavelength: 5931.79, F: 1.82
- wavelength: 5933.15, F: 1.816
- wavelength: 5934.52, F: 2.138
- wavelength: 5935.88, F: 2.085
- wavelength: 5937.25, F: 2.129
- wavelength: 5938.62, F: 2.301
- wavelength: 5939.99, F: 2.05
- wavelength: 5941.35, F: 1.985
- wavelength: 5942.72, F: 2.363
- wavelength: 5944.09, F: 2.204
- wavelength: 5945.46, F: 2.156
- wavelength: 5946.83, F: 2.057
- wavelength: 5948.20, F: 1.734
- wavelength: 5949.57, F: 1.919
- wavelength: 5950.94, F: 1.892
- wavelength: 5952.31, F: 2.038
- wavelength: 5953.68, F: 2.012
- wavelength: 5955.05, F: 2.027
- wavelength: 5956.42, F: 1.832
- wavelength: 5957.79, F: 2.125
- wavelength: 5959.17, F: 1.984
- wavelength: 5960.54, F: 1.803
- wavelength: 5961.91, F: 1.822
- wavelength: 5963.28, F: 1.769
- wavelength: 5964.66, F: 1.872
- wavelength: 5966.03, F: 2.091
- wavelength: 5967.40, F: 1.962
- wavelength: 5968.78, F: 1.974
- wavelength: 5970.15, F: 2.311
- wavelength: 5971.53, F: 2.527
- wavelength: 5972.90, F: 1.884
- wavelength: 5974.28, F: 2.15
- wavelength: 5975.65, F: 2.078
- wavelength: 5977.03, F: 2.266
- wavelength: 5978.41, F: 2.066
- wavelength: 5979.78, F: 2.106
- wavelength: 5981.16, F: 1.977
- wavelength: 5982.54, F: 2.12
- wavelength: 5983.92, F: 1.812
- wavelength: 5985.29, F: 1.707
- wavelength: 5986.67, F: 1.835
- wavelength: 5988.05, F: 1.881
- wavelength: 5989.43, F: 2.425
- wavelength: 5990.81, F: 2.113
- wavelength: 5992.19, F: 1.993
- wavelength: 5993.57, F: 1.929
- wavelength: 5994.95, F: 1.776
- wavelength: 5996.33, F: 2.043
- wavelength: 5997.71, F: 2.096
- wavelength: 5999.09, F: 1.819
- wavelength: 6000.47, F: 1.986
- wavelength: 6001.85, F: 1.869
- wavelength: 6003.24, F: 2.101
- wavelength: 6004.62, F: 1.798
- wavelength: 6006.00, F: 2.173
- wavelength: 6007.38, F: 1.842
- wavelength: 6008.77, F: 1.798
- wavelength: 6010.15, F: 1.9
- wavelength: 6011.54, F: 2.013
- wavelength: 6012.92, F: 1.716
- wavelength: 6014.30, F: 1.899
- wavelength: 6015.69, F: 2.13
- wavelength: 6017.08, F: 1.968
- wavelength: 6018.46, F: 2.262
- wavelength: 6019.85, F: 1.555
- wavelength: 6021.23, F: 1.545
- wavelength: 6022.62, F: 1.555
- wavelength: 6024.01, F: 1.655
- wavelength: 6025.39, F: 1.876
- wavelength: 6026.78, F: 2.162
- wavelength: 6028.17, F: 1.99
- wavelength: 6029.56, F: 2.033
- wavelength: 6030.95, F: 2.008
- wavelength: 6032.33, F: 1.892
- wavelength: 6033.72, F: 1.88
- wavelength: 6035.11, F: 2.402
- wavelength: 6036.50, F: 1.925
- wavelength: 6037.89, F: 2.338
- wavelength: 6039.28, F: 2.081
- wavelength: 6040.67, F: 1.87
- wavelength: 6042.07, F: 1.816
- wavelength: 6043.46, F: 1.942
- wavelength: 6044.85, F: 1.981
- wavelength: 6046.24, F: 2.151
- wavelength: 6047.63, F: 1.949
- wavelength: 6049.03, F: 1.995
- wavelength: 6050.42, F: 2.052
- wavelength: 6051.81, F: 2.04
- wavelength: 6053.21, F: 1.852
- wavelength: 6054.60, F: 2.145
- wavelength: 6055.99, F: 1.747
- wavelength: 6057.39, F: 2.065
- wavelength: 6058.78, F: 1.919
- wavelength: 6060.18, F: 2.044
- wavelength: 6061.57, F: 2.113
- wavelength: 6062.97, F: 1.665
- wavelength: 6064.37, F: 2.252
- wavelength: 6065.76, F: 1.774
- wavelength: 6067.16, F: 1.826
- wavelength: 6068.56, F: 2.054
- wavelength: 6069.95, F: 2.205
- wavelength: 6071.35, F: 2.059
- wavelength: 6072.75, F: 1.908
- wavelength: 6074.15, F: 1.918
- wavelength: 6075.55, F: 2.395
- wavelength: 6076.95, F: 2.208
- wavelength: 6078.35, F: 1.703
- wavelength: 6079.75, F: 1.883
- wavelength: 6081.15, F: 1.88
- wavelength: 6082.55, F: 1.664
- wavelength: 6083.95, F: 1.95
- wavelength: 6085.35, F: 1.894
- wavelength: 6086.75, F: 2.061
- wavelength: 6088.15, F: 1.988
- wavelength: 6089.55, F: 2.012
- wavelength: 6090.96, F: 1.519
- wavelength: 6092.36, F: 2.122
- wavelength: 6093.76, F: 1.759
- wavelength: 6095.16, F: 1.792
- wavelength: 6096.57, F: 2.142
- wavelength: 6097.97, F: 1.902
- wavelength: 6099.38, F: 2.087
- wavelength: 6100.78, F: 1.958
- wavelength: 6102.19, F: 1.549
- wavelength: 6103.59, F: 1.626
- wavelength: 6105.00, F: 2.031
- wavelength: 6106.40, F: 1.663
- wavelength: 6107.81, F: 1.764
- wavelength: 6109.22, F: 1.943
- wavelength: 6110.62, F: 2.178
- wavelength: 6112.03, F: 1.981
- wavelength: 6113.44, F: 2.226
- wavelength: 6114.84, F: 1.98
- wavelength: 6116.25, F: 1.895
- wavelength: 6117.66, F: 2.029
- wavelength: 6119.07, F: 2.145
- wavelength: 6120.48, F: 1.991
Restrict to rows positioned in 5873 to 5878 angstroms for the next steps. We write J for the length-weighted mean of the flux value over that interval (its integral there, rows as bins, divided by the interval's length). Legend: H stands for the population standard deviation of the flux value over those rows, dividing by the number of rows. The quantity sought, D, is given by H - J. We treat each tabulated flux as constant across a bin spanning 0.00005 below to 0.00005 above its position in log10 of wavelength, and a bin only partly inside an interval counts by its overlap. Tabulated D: -1.86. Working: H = 0.184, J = 2.05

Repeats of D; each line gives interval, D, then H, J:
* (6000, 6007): -1.84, 0.139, 1.98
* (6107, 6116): -1.85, 0.154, 2.00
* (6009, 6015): -1.77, 0.106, 1.88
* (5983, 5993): -1.75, 0.223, 1.97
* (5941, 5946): -2.05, 0.135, 2.19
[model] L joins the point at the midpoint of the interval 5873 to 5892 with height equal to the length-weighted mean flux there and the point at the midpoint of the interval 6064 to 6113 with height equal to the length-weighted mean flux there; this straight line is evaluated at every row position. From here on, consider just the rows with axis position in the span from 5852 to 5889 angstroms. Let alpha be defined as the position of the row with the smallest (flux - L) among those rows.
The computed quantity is 5884.17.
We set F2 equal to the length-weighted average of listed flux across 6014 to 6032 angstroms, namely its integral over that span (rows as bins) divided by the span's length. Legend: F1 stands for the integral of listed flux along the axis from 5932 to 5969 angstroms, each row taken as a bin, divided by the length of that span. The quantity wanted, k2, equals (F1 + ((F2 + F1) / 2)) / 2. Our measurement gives 1.98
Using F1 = 2.00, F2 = 1.90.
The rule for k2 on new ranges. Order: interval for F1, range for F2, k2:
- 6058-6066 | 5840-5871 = 2.00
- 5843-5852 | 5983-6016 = 2.09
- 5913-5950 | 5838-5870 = 2.03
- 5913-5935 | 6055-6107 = 1.96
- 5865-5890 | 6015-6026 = 1.94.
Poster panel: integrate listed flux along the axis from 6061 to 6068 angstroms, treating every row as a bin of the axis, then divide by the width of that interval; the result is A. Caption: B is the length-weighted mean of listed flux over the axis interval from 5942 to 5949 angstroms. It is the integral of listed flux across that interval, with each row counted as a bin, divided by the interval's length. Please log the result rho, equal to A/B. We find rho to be 0.92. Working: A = 1.92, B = 2.10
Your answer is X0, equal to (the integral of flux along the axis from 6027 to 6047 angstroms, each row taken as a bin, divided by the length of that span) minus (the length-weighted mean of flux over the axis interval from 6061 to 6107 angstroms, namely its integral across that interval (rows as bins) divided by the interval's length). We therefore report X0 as 0.10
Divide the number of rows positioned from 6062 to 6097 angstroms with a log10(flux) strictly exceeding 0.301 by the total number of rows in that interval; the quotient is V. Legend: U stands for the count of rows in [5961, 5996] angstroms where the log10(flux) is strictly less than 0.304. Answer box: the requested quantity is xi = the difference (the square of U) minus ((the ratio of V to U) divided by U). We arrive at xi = 196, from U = 14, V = 0.40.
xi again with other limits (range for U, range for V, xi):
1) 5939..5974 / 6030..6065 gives 196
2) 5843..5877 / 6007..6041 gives 169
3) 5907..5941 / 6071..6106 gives 225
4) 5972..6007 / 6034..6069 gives 169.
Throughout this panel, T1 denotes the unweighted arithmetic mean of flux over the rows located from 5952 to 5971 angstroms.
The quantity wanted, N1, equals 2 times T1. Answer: 3.95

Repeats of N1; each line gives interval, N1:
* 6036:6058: 3.99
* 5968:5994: 4.12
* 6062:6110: 3.83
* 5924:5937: 3.95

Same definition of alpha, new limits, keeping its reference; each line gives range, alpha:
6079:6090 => 6082.55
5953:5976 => 5963.28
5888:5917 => 5890.95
